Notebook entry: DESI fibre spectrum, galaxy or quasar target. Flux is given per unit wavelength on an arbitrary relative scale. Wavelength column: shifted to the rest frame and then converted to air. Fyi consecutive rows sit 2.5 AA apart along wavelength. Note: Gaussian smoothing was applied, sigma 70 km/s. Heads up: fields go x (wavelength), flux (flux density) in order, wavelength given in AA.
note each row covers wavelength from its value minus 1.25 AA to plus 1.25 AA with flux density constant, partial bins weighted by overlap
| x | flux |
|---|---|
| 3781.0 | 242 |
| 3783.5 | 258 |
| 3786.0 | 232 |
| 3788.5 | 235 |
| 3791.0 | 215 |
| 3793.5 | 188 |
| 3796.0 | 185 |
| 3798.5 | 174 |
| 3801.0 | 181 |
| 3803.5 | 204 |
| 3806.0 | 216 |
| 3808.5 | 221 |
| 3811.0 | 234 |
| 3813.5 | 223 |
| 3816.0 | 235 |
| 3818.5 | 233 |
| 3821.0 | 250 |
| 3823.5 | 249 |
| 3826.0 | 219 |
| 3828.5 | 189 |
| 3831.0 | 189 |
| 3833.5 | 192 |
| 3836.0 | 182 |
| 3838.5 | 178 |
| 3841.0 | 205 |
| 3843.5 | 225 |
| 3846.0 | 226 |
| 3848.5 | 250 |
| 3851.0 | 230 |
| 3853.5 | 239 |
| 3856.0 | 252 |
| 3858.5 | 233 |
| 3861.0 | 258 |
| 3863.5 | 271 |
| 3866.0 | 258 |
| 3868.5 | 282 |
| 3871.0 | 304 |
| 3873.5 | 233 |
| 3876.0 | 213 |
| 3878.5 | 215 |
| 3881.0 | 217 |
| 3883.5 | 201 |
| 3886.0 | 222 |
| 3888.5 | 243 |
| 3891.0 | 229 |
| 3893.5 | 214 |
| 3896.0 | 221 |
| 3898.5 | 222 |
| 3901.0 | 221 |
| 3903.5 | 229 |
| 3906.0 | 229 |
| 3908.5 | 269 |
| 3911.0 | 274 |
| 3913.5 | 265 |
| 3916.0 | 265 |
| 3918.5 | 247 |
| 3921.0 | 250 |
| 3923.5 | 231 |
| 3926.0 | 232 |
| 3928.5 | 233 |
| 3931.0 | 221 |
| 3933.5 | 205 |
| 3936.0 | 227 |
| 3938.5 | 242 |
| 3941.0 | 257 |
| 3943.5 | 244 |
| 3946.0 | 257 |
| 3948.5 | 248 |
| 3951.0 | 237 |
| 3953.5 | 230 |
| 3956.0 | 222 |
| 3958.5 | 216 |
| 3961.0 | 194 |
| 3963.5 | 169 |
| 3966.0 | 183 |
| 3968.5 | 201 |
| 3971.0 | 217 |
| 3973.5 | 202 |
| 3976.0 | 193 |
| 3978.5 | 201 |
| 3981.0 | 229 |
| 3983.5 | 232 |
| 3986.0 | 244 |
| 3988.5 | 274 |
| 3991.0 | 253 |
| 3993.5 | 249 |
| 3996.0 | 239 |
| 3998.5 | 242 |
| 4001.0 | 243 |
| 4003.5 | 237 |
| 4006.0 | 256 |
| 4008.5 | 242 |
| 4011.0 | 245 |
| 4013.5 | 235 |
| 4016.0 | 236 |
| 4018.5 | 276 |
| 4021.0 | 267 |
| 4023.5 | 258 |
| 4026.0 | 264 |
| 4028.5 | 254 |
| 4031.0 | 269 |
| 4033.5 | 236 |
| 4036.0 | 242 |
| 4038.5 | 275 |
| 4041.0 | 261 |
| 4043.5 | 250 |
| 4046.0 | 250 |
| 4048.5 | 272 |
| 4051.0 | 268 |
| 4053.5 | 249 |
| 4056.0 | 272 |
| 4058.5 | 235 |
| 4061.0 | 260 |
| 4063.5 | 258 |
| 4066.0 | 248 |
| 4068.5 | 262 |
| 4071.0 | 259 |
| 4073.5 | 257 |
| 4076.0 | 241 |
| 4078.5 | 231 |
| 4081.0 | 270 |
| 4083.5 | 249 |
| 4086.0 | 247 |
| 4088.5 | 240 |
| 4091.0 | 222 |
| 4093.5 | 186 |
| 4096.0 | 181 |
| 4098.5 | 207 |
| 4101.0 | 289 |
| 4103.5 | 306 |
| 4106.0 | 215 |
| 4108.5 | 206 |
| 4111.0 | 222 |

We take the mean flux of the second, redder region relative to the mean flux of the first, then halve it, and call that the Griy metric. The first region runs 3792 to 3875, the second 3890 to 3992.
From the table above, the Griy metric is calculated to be 0.512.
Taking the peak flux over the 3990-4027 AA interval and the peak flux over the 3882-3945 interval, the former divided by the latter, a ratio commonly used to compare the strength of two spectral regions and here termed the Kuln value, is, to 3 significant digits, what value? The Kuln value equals 1.01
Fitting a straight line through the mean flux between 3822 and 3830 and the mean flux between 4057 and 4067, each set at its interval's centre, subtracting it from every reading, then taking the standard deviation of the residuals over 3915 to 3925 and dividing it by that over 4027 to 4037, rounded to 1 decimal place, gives 1.0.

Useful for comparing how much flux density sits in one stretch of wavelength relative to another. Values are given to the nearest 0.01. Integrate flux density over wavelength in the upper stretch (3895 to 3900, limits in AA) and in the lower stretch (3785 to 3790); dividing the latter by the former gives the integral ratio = 1.05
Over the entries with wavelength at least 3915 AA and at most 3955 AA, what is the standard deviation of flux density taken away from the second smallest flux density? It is 206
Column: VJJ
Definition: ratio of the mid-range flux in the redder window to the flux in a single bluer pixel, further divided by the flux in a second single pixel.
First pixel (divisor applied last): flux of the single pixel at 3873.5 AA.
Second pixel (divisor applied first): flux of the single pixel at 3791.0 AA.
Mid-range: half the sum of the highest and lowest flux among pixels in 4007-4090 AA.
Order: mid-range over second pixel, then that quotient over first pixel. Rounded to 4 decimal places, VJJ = 0.0051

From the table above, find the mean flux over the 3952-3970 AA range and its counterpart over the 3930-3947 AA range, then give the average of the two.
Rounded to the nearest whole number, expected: 219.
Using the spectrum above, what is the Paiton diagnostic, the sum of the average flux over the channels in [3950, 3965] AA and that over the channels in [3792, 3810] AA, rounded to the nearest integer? 407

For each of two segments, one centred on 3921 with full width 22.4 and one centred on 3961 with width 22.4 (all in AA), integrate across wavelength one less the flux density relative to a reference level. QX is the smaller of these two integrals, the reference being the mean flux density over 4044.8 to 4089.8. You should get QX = 0.65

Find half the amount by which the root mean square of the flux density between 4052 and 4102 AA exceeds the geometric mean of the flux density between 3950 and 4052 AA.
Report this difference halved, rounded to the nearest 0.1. 4.0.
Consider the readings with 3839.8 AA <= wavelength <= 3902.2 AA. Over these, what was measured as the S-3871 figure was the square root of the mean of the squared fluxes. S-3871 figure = 237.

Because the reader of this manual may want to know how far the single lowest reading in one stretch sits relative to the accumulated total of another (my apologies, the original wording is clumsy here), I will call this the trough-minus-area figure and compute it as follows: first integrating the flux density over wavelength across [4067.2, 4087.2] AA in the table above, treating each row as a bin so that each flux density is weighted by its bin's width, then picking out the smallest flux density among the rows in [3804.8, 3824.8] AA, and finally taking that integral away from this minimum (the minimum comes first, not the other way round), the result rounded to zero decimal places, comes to -4824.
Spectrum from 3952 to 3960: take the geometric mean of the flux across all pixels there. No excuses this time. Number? 223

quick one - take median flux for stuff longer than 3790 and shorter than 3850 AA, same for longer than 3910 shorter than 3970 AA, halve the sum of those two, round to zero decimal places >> 224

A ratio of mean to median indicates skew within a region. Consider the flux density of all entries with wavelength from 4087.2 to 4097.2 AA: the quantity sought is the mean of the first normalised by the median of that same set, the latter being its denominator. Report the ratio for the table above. 1.02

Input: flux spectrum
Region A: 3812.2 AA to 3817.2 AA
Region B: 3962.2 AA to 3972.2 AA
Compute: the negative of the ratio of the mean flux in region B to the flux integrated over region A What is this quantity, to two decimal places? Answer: -0.17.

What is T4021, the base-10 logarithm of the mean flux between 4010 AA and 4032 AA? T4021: 2.41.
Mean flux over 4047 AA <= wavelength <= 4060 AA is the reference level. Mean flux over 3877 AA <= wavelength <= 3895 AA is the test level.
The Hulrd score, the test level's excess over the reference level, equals -39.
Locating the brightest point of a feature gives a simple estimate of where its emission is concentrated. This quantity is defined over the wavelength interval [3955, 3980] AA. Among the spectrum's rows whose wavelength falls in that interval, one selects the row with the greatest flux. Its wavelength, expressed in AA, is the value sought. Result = 3956.0 AA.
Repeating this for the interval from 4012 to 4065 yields 4018.5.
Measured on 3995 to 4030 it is 4018.5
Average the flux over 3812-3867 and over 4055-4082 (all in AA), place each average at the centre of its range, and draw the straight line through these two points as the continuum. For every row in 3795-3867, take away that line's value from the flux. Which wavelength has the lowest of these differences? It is 3838.5 AA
